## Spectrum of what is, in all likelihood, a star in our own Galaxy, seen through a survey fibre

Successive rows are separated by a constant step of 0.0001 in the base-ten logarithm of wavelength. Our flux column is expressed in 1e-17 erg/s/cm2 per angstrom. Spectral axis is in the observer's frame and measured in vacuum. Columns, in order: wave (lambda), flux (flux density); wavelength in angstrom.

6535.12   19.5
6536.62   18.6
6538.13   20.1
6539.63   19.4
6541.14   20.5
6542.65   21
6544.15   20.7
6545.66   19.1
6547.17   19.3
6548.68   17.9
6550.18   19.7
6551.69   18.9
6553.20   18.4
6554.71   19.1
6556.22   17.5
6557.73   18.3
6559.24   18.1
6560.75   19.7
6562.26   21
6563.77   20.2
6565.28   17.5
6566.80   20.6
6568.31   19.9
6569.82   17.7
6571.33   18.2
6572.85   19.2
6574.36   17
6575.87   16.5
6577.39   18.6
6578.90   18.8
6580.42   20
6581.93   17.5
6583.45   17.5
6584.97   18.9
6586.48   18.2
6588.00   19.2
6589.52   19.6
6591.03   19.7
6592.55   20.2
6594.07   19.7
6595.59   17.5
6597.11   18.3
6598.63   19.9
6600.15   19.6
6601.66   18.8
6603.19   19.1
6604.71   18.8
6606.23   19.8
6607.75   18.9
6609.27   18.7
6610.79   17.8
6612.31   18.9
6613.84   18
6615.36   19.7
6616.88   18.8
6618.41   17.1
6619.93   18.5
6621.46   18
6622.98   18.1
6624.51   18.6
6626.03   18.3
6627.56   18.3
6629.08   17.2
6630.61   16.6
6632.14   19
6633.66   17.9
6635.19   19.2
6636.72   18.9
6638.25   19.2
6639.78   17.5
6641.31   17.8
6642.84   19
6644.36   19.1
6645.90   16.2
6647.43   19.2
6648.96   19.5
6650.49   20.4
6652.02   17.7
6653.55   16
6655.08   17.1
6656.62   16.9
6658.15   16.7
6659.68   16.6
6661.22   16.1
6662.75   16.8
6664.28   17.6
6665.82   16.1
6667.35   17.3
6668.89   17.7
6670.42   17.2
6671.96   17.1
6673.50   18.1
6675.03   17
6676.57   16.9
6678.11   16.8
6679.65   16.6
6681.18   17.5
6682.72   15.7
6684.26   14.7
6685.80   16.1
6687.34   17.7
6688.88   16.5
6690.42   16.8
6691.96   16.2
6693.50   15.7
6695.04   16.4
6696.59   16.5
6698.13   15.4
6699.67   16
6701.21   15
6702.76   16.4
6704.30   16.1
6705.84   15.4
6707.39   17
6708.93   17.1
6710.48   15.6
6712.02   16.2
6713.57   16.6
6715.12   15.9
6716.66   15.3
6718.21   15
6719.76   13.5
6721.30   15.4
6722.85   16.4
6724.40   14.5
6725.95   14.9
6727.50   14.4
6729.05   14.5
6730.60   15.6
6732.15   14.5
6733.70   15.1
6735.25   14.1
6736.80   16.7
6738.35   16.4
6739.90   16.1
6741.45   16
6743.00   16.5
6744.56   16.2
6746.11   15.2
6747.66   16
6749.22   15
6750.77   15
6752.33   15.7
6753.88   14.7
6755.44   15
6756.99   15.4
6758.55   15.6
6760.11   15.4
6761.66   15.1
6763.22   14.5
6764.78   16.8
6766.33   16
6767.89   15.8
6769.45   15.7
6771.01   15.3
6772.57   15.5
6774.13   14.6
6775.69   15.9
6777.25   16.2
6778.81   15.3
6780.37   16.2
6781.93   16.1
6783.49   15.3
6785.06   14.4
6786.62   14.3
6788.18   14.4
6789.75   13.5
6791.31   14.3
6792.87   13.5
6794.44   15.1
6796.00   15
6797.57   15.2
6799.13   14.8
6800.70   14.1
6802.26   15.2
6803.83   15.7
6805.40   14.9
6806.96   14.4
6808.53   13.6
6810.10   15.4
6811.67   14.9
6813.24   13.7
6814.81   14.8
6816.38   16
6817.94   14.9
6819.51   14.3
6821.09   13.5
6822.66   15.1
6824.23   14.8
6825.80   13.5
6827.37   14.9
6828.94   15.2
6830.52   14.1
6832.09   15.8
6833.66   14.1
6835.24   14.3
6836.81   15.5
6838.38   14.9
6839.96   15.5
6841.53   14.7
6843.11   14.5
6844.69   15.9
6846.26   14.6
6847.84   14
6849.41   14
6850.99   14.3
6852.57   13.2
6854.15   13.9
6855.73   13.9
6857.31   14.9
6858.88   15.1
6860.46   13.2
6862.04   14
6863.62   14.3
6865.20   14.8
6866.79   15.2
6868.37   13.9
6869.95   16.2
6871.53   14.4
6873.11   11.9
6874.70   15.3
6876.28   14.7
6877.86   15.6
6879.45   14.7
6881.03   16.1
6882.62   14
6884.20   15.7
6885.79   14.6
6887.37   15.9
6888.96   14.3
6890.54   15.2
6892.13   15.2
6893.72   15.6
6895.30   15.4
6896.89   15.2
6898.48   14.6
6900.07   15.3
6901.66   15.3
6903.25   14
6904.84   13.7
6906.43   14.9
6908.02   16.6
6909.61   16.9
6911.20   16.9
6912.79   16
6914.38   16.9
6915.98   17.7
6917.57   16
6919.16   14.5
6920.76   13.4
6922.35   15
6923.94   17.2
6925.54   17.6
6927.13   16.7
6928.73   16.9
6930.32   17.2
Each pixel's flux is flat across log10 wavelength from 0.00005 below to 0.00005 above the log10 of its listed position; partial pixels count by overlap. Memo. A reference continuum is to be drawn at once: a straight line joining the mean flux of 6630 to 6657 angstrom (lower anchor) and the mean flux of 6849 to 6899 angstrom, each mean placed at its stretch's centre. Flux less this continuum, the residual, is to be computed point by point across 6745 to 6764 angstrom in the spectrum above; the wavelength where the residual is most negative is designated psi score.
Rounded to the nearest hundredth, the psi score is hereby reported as 6763.22 angstrom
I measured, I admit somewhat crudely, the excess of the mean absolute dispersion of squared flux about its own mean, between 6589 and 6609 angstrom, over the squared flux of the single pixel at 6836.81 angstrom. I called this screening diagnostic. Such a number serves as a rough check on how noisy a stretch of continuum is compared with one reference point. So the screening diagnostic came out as -217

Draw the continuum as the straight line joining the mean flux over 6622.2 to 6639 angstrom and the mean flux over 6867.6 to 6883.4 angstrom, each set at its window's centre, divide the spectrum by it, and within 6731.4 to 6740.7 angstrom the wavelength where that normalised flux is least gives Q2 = 6735.25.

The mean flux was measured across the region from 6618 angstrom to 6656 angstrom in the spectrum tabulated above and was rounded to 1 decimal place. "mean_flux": 18.2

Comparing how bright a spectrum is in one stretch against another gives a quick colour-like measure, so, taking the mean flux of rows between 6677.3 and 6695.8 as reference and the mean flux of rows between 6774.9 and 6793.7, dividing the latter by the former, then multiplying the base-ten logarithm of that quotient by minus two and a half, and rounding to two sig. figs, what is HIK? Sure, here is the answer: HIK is 0.10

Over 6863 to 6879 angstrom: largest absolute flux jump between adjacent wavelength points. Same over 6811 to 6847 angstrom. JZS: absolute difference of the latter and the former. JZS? 1.7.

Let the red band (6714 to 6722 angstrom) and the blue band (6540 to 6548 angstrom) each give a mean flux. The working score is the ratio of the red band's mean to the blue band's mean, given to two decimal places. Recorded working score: 0.75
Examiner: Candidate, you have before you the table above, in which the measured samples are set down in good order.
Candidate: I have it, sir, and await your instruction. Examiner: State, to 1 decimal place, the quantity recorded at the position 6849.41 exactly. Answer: 14.0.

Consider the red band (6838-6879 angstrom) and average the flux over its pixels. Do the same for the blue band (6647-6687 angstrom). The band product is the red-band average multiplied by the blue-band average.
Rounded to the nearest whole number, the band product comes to 248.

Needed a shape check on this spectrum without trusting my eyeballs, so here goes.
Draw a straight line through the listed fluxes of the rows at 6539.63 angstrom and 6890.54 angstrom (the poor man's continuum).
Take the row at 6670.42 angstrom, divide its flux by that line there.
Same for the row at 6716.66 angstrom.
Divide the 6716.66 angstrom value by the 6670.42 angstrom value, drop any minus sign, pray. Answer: 0.92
